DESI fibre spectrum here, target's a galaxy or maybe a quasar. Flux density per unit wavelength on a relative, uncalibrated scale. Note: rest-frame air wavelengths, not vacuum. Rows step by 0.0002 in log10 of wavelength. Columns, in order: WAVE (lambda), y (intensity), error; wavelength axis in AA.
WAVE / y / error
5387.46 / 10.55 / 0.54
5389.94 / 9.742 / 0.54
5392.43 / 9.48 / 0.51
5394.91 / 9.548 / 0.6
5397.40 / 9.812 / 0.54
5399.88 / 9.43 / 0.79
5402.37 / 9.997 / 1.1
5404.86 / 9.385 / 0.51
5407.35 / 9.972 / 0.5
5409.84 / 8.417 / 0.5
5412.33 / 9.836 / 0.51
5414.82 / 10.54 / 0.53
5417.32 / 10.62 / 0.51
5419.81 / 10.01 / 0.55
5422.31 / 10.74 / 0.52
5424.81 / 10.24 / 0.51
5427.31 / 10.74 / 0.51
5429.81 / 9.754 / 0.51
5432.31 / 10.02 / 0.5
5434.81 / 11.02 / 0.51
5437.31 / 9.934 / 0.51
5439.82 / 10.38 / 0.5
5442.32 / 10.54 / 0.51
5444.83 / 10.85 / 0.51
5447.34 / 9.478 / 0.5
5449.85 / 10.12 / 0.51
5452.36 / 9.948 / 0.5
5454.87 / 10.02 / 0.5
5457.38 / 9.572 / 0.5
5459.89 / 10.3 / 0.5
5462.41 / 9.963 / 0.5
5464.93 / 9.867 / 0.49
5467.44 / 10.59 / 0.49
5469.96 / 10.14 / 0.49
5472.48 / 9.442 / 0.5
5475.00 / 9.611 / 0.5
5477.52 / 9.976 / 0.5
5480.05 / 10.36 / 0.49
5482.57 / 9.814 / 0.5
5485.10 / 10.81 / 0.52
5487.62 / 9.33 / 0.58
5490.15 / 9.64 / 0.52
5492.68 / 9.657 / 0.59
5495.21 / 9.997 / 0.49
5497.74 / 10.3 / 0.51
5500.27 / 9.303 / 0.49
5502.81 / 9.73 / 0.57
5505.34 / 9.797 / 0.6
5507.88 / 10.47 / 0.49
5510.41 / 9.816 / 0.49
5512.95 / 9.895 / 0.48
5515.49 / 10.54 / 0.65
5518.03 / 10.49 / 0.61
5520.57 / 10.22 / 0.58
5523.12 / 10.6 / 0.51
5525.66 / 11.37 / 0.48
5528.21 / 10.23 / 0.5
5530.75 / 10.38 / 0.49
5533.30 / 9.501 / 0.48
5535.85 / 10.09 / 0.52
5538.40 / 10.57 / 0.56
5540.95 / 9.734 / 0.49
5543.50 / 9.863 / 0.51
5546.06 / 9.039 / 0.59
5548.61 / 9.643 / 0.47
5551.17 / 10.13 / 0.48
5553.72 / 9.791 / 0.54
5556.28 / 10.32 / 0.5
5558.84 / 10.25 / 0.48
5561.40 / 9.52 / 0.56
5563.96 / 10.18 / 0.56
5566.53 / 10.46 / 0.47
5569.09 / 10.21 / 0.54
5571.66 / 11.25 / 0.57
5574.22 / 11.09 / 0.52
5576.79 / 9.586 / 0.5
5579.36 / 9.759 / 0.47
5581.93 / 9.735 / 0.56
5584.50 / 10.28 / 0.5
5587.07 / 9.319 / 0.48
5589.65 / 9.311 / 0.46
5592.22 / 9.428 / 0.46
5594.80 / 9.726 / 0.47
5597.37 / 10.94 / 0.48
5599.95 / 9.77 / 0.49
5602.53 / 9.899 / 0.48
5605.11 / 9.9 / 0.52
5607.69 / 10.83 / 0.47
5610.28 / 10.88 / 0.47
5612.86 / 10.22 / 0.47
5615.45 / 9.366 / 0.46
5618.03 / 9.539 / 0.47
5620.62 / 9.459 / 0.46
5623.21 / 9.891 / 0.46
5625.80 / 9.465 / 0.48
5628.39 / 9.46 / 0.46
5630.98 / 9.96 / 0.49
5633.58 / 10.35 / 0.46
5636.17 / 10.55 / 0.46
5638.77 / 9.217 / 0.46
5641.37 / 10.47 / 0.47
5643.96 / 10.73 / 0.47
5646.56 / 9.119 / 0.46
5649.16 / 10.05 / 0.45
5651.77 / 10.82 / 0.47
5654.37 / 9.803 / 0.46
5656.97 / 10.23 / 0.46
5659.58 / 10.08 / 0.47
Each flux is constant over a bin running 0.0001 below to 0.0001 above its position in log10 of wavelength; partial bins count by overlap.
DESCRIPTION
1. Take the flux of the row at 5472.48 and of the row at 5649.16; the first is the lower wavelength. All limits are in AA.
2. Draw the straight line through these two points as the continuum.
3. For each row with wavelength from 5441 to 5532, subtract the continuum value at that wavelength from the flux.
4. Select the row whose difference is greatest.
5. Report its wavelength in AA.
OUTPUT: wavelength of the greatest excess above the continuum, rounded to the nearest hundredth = 5525.66 AA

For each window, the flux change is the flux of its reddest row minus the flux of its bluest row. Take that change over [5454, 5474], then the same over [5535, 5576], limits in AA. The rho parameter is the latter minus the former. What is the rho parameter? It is 1.6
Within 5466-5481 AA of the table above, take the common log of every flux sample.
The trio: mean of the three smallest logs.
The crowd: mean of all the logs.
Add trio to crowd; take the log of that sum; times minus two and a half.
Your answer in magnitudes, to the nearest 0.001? -0.745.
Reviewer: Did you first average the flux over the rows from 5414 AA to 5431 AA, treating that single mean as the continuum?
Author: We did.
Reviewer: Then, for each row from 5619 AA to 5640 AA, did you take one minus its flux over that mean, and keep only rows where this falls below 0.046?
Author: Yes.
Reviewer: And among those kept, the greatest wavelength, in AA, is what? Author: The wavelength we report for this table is 5636.17 AA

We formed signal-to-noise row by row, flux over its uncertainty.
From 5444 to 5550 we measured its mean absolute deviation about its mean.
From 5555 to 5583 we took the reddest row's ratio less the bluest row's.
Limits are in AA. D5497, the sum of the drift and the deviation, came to -1.9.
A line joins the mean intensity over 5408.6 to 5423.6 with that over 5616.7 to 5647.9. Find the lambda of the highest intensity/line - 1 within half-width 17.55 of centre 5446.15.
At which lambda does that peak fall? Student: 5434.81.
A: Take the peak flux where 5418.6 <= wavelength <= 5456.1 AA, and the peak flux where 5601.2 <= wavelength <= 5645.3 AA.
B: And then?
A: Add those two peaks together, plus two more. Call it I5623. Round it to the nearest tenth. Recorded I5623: 23.9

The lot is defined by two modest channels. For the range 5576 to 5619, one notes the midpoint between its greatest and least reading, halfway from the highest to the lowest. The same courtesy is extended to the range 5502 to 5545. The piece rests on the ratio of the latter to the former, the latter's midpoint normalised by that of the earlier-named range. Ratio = 1.03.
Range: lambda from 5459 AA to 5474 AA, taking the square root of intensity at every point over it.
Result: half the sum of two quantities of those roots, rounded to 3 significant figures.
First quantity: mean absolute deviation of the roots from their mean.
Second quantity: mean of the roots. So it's 1.61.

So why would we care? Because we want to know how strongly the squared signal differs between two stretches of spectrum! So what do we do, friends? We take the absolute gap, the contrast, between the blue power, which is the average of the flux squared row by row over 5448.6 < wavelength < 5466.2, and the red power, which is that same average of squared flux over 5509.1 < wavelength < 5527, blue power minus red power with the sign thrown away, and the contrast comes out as 9.3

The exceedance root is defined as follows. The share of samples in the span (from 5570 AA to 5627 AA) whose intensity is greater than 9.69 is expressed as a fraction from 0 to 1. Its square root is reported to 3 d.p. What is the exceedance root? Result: 0.798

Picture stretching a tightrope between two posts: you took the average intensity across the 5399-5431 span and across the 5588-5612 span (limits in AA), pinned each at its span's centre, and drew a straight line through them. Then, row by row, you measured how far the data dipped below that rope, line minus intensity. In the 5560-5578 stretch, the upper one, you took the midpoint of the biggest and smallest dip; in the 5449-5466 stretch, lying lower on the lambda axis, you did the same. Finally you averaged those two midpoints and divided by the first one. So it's 0.40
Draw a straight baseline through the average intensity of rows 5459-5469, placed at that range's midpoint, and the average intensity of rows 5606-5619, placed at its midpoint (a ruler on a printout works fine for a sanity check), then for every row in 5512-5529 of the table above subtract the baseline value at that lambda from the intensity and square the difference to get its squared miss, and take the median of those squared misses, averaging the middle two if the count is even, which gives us 0.10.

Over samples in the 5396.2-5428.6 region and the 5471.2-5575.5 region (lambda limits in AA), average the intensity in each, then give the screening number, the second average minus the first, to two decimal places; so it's 0.10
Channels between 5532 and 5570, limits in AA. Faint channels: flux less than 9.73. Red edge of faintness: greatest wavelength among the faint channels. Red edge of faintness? 5561.40 AA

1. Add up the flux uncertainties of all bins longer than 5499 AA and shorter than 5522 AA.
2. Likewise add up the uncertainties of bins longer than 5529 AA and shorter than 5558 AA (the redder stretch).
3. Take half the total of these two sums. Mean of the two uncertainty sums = 5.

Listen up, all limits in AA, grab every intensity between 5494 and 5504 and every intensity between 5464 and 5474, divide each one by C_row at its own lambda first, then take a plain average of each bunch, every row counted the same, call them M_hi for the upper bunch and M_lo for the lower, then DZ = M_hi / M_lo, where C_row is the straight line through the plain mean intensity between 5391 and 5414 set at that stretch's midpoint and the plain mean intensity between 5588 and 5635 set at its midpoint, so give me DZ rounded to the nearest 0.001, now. 0.977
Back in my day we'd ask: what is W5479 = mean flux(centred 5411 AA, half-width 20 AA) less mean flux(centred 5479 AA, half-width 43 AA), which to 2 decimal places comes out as -0.12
